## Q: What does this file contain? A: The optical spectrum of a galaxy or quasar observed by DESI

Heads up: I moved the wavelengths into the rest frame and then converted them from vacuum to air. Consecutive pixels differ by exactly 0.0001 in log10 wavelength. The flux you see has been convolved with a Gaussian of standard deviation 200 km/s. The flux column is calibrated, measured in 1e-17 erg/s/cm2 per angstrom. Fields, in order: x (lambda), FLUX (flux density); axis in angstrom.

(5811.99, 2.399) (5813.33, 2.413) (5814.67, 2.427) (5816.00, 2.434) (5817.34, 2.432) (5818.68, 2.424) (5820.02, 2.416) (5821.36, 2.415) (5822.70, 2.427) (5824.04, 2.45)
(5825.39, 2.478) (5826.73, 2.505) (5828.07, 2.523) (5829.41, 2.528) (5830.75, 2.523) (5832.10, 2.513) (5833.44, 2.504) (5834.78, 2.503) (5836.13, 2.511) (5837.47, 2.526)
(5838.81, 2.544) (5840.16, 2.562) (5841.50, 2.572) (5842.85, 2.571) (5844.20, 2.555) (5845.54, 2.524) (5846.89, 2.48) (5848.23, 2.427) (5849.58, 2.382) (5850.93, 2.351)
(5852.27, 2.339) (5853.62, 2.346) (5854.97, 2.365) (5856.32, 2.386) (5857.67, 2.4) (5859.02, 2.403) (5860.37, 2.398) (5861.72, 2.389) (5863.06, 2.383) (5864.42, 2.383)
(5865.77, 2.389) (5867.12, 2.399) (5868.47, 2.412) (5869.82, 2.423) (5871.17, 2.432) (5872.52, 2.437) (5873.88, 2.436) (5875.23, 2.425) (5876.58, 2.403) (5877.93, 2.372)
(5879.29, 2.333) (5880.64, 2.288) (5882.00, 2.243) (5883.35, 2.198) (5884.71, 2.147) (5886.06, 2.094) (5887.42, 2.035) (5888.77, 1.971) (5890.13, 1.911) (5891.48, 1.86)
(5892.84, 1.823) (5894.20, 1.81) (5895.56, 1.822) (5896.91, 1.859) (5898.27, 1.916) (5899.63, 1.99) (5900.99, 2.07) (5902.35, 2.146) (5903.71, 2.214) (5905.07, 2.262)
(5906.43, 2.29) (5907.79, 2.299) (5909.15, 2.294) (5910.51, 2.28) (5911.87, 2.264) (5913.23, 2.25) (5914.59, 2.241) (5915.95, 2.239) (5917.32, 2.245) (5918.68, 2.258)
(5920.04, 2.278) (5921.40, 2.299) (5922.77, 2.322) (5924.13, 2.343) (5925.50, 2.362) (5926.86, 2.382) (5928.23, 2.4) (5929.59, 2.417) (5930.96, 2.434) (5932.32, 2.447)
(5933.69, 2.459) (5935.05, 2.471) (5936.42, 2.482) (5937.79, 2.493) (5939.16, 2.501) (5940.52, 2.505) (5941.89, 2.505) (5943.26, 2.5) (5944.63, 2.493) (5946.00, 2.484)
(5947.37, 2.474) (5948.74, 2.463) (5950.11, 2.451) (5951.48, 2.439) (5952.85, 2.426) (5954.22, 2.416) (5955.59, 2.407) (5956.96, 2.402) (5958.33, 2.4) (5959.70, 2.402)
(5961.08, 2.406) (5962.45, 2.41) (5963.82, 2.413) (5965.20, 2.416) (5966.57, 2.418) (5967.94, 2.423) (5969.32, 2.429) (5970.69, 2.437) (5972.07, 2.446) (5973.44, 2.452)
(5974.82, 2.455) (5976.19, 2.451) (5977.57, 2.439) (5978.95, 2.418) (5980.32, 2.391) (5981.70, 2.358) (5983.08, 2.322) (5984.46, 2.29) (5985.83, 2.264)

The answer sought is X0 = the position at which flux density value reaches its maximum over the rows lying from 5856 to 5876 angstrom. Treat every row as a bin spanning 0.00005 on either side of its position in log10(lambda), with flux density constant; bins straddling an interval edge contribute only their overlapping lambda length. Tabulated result 5872.52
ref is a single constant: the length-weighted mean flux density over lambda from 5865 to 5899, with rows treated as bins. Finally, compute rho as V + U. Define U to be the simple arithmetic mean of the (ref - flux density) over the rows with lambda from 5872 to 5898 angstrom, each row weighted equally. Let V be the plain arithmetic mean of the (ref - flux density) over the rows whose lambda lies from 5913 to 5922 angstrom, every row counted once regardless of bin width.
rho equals 0.0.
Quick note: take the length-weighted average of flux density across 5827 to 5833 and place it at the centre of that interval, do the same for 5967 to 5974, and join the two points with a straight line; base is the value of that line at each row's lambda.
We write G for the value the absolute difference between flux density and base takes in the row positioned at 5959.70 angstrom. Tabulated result 0.04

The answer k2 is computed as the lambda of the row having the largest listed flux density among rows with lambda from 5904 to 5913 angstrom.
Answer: 5907.79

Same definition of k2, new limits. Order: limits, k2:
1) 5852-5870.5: 5869.82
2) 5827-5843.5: 5841.50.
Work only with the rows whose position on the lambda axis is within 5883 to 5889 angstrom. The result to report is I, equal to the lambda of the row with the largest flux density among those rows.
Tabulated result 5883.35 angstrom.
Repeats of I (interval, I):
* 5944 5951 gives 5944.63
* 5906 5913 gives 5907.79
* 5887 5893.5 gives 5887.42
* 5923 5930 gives 5929.59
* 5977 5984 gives 5977.57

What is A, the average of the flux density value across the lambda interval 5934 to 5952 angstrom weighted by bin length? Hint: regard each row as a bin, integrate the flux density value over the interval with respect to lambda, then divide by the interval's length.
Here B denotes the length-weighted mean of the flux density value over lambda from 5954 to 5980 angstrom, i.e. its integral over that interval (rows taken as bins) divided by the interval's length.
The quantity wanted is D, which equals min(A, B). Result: 2.42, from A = 2.48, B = 2.42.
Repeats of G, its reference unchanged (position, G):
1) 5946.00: 0.03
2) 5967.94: 0.02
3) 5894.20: 0.67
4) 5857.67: 0.10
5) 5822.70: 0.10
